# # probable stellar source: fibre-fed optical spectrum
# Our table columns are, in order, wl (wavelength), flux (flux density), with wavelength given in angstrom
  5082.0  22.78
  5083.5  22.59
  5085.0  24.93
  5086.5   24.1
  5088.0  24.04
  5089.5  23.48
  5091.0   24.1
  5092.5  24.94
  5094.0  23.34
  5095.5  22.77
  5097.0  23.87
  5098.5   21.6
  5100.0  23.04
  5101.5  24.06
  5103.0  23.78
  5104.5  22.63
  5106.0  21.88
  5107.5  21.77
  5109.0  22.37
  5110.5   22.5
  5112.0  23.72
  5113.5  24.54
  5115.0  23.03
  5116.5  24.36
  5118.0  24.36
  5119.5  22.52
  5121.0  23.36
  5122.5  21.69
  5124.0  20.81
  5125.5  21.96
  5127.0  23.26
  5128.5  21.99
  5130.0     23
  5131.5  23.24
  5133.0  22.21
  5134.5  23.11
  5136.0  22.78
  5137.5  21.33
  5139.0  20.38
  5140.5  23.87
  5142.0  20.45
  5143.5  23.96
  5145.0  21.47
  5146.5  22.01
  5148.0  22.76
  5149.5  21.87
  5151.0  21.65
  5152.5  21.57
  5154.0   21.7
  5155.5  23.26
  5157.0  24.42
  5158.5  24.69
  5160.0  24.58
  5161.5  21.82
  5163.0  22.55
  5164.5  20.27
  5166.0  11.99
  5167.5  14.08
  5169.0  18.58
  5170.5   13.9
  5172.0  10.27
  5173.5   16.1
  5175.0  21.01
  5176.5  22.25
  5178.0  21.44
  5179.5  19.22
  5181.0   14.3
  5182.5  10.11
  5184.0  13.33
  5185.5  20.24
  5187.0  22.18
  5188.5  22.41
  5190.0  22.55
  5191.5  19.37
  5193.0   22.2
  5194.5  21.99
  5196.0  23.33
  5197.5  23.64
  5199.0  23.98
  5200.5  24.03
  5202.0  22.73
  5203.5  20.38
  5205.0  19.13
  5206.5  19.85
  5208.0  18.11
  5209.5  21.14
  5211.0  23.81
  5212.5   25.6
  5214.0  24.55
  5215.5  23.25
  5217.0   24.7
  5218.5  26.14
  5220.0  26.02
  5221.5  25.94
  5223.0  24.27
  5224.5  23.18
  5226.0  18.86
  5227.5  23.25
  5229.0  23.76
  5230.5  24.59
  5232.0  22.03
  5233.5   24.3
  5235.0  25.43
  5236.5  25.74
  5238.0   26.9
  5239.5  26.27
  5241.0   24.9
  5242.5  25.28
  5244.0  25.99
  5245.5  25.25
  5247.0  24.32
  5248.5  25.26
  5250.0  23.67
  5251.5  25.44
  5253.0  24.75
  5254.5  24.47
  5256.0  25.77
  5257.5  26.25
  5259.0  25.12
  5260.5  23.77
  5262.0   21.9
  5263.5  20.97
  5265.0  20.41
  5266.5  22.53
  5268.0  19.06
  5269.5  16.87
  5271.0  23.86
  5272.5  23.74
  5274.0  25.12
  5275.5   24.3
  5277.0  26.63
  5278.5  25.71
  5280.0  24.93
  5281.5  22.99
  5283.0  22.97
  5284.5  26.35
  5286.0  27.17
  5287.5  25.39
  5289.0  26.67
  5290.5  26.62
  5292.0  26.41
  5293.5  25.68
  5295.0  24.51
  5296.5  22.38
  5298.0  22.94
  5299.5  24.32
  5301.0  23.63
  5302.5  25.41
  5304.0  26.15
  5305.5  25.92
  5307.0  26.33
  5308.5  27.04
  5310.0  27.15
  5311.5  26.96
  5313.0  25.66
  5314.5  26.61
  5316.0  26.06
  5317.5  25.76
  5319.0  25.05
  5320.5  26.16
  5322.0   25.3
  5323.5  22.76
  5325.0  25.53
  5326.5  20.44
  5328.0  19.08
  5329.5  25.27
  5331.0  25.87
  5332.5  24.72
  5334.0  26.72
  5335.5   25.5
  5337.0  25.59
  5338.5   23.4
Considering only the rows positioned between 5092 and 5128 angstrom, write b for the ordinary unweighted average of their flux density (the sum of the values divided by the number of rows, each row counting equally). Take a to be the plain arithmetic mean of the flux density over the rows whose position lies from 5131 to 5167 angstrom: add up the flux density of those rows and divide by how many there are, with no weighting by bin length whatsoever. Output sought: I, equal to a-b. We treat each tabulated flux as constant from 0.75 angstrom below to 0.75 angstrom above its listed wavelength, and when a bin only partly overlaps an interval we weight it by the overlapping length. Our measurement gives -1.0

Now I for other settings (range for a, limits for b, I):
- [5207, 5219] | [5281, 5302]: -1.4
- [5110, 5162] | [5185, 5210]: 1.1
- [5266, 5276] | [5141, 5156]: 0.1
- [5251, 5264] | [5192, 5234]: 1.2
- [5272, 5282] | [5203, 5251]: 1.0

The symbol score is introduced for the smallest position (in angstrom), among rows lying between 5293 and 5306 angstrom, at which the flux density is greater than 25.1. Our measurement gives 5293.5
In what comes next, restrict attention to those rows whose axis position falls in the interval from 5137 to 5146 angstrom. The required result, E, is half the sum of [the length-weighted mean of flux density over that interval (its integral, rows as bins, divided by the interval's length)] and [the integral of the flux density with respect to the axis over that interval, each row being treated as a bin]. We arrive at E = 110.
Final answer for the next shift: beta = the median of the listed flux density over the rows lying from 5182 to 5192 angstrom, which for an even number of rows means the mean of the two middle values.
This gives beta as 20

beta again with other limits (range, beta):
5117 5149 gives 23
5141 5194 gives 22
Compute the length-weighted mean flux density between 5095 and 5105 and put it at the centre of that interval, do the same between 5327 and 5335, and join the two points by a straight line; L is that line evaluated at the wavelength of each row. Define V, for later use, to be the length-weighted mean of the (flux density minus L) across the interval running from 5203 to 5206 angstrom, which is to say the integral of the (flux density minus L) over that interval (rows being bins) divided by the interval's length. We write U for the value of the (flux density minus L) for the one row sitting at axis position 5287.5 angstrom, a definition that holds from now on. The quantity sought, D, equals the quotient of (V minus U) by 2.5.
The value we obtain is -2.1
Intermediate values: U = 1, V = -3.9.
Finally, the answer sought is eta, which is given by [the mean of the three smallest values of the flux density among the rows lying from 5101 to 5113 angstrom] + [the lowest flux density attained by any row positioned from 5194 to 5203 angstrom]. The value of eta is 44.0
